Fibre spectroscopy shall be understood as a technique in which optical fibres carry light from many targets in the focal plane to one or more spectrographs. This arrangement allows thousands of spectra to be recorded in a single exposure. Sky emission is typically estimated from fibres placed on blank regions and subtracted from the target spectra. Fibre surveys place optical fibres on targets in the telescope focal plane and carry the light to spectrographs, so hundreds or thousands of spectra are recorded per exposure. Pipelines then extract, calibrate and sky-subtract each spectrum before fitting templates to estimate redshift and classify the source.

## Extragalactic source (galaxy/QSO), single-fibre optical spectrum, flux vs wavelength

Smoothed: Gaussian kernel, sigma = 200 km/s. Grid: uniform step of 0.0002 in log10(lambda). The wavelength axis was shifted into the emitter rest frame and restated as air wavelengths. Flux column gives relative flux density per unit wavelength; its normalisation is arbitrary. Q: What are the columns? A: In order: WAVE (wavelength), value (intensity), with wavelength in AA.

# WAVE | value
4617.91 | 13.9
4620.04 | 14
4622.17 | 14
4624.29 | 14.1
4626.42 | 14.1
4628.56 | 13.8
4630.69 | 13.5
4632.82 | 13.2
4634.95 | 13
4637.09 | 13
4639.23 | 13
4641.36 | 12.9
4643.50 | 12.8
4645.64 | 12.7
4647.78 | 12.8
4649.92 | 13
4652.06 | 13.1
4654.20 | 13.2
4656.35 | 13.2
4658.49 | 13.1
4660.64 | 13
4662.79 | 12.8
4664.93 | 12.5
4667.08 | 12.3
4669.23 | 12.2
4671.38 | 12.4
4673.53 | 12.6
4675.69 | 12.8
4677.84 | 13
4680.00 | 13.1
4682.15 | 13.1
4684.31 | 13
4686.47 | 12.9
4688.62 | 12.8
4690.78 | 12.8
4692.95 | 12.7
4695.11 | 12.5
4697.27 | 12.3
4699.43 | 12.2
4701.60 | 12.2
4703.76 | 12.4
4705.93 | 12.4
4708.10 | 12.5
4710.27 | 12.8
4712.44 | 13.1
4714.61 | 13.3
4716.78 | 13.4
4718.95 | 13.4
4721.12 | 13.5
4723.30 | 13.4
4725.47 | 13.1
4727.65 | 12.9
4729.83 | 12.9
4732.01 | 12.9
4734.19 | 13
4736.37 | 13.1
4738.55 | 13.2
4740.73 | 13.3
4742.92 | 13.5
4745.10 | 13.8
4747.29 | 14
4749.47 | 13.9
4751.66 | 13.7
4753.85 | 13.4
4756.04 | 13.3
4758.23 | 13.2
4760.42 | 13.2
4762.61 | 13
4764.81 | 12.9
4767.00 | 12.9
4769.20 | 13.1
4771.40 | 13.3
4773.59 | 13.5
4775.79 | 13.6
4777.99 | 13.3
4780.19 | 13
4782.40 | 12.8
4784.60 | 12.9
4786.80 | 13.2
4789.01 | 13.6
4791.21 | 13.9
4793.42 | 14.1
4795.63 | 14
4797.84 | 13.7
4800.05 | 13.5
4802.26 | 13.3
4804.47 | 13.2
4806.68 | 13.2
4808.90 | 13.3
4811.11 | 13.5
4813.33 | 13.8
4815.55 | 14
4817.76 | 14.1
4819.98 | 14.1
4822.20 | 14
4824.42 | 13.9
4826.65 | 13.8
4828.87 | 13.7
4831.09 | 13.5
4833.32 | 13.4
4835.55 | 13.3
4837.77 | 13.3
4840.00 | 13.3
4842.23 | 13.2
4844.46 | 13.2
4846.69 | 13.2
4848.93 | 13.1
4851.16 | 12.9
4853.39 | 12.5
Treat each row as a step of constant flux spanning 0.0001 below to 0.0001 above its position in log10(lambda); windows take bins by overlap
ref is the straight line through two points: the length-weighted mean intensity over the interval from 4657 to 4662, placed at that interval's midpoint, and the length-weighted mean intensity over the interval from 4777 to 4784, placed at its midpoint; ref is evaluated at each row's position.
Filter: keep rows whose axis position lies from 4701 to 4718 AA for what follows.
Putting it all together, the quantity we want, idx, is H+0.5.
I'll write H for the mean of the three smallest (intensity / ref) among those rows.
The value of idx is 1.45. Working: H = 0.946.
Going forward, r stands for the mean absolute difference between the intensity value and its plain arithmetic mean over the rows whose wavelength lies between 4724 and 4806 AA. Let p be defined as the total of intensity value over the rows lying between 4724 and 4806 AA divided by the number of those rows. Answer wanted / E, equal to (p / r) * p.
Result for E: 589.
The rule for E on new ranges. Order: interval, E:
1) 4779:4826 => 501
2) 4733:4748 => 596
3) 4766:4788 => 787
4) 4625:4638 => 492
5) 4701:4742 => 550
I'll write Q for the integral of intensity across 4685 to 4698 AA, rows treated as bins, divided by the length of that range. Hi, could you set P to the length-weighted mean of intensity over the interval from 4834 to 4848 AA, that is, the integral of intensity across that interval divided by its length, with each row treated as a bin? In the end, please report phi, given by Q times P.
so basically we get 168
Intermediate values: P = 13.2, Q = 12.7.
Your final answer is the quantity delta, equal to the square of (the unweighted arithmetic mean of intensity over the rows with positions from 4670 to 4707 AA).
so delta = 160.2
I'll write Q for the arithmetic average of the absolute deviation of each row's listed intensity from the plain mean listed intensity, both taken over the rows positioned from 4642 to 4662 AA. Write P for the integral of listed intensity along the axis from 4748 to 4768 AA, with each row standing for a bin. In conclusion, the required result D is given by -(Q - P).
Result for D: 266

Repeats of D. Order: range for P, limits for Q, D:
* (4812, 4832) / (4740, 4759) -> 277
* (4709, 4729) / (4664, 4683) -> 264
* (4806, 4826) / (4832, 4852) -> 275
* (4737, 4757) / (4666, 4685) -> 271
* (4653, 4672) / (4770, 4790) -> 242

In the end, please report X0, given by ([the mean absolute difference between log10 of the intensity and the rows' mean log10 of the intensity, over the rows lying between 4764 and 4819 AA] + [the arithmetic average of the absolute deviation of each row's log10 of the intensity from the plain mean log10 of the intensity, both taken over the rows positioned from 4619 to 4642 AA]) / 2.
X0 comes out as 0.0125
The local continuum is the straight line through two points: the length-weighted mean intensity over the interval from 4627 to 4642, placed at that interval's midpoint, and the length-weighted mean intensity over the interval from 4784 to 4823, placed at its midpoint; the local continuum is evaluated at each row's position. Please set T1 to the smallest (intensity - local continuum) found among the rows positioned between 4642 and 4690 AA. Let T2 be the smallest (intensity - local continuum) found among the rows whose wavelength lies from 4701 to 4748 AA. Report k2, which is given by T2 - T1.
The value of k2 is -0.1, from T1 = -1.12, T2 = -1.20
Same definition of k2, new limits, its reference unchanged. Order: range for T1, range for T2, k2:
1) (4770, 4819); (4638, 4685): -0.3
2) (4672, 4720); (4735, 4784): 0.4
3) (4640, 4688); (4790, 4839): 0.7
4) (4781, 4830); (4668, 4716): -0.4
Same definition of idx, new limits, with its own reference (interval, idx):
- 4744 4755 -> 1.55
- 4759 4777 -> 1.49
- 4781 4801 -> 1.50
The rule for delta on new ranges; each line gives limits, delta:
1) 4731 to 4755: 180.5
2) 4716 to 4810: 177.8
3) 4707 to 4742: 171.9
